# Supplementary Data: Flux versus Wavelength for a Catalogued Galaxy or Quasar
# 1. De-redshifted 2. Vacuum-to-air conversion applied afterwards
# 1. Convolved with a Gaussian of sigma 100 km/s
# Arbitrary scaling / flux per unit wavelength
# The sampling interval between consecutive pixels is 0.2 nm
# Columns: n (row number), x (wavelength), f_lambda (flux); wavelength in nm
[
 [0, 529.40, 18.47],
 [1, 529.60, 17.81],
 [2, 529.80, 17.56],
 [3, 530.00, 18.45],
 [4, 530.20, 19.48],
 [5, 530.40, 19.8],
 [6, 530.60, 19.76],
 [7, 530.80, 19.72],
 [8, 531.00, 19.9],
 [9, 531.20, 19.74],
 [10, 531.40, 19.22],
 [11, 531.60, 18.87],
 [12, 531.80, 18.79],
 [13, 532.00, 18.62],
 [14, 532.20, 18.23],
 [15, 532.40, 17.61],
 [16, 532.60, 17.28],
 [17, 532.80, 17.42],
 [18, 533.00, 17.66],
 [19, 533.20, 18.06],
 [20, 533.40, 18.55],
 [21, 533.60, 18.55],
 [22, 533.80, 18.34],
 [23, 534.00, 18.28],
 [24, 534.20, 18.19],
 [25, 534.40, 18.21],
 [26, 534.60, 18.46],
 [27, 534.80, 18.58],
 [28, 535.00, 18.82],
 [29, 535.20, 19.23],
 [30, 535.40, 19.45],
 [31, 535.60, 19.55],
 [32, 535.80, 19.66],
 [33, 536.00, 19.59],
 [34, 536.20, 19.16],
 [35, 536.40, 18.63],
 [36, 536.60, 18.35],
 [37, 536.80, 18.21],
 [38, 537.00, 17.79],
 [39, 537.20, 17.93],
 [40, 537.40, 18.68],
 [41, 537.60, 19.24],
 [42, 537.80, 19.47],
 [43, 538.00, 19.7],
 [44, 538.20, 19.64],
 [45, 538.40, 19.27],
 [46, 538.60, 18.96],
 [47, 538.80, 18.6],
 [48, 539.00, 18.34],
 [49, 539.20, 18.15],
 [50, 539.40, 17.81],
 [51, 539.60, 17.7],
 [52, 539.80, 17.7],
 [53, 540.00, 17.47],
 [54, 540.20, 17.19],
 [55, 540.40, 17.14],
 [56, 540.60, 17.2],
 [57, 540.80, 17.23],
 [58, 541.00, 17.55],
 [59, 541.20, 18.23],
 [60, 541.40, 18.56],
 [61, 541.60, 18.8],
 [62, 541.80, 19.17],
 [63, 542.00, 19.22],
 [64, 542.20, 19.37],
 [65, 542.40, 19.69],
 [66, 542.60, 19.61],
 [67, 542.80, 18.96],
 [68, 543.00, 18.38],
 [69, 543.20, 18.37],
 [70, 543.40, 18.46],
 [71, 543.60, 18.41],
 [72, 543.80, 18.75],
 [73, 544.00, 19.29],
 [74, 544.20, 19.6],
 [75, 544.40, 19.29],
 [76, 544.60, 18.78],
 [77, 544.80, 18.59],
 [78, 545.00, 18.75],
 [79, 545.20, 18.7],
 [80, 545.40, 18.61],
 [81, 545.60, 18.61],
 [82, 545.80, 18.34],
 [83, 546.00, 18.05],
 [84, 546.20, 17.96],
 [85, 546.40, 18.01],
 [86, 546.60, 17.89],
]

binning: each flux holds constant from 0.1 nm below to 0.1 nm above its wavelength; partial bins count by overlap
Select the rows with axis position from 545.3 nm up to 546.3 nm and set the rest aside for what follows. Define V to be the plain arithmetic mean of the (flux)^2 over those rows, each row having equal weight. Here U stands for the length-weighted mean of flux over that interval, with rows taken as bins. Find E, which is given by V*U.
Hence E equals 6144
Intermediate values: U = 18.3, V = 335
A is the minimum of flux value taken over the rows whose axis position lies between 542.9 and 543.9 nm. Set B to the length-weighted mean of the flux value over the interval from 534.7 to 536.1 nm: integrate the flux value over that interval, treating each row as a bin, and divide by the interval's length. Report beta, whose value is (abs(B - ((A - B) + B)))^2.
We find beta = 0.8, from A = 18.37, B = 19.3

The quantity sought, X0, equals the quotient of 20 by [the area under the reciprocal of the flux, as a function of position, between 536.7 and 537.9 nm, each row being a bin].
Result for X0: 309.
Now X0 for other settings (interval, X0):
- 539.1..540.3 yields 294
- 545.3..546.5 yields 304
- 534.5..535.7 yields 317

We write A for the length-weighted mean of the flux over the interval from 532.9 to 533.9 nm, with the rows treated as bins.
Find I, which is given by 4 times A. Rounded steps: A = 18.2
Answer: 72.9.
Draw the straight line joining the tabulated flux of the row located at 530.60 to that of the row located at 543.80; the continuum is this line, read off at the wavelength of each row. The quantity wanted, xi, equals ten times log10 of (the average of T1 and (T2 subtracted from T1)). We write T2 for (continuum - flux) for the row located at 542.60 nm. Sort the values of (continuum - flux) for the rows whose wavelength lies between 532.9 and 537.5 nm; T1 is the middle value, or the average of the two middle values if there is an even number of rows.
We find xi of 1.3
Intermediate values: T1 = 0.98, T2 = -0.8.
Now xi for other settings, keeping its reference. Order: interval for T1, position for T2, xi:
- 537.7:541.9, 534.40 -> -8.3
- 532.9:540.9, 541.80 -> 0.4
